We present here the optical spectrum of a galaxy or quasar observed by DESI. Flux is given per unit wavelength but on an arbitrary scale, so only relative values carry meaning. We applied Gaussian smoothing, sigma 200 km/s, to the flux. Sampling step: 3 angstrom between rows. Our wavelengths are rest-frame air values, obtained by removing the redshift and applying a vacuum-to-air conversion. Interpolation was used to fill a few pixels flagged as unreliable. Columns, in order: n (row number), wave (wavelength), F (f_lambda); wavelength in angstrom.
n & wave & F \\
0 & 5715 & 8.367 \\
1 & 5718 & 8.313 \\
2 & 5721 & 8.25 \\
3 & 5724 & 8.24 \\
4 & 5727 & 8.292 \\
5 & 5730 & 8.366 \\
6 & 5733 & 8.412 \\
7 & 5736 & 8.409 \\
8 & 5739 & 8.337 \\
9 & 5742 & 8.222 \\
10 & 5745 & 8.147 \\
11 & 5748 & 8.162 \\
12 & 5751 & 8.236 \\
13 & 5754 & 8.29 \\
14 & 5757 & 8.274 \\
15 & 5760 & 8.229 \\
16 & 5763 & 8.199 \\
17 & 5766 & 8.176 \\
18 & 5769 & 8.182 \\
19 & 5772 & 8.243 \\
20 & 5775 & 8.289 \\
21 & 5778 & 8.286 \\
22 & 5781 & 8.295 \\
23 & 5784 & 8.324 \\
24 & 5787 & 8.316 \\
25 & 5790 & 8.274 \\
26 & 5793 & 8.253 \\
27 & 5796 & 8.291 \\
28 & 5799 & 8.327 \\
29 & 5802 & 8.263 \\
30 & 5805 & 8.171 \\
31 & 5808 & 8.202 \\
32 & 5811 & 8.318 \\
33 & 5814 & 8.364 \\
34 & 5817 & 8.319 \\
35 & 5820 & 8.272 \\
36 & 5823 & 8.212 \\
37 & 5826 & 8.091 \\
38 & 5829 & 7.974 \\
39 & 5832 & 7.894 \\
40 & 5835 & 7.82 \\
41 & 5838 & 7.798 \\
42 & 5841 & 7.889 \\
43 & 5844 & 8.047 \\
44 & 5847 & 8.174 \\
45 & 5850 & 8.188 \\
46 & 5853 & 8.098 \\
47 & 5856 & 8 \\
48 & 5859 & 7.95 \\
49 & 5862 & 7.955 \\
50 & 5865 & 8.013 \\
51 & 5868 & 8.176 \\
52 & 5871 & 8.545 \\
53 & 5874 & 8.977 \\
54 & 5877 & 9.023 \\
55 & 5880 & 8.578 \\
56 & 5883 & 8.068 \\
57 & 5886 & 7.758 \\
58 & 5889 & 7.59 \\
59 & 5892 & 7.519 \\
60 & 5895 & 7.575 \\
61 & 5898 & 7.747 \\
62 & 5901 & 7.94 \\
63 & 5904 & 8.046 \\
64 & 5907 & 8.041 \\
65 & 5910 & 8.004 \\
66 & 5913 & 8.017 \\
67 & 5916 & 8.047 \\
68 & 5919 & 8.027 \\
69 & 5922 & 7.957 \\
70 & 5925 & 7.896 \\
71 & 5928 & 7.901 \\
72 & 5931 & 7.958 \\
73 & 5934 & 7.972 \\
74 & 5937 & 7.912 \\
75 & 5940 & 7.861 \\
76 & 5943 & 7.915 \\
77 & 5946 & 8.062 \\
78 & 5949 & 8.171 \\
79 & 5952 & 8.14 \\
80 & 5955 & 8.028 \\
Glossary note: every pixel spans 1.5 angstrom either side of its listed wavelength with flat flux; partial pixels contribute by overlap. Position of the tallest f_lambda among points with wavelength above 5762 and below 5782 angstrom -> 5781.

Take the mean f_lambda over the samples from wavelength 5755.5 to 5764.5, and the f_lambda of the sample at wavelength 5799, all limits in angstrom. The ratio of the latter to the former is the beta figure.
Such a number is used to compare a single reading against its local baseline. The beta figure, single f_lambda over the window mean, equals 1.01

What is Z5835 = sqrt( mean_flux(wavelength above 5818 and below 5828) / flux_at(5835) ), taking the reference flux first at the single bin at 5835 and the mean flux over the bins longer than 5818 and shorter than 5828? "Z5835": 1.02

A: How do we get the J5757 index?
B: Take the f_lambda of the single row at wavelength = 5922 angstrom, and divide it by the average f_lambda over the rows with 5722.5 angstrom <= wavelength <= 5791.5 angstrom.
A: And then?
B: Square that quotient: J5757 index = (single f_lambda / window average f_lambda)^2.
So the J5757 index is 0.93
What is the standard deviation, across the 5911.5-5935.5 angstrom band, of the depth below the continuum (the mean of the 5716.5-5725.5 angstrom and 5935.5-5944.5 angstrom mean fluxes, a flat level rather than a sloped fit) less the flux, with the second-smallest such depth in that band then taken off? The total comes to 0.00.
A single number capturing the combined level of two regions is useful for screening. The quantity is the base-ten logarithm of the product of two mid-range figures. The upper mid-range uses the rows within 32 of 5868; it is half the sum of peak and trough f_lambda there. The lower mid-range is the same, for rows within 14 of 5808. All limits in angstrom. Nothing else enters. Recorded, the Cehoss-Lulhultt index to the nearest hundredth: 1.83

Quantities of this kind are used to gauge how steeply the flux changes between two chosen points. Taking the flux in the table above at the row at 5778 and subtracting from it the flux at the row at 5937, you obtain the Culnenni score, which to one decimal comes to 0.4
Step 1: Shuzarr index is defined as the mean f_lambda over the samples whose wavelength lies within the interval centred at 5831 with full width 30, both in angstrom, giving 8.03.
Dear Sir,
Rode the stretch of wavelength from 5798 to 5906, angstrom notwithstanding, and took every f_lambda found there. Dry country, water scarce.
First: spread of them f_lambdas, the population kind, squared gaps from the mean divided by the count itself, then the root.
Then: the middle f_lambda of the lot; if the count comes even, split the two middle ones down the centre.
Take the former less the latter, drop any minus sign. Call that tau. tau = 7.8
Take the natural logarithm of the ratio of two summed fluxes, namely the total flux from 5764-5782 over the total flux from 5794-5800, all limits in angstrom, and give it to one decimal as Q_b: 1.1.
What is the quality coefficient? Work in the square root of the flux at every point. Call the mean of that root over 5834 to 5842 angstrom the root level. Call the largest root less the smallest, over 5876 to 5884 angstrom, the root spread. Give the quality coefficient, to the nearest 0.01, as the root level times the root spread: 0.46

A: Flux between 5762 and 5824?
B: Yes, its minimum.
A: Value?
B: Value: 8.171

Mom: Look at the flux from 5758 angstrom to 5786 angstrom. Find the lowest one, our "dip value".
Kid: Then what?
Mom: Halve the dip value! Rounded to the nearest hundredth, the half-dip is 4.09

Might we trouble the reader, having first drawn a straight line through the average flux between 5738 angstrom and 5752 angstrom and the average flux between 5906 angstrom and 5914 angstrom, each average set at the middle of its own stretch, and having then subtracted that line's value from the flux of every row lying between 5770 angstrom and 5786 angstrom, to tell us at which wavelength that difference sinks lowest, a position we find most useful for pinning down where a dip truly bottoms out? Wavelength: 5772 angstrom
